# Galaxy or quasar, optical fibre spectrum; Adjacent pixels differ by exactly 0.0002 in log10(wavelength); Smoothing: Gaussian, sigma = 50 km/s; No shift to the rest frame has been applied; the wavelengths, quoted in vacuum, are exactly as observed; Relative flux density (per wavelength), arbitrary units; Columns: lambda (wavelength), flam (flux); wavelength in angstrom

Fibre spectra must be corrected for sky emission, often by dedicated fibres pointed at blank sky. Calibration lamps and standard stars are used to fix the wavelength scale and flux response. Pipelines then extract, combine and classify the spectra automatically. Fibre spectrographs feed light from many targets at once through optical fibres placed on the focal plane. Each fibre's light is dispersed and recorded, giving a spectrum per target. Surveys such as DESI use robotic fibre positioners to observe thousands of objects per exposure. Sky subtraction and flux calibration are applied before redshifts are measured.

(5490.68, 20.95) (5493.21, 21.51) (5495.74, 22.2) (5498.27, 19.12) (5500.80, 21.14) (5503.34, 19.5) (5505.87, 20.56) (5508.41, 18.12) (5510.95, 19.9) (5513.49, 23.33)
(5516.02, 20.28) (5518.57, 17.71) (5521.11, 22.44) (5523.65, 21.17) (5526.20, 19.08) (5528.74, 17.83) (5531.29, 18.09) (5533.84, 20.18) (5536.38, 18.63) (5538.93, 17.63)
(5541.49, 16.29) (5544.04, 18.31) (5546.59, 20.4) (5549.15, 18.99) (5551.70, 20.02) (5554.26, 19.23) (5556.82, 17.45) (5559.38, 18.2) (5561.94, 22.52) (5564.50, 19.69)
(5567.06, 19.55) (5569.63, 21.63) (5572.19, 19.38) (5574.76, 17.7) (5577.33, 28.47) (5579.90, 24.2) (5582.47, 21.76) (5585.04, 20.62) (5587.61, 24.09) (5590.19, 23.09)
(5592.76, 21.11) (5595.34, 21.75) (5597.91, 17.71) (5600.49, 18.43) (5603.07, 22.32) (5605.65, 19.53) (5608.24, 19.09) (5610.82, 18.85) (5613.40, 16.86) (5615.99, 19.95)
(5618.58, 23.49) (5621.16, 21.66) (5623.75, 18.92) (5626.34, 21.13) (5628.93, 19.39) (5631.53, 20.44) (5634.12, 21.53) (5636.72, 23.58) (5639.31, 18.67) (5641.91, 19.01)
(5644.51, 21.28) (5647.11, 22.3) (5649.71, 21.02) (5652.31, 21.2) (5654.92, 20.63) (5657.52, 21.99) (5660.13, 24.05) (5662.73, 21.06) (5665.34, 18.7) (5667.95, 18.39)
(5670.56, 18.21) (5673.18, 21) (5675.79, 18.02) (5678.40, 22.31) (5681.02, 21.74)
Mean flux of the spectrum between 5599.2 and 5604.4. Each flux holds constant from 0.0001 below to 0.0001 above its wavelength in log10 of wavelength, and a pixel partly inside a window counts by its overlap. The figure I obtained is 20.4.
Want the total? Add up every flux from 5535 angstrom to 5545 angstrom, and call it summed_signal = 71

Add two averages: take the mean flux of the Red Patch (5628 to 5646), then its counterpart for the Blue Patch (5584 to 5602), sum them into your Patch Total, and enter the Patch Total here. 42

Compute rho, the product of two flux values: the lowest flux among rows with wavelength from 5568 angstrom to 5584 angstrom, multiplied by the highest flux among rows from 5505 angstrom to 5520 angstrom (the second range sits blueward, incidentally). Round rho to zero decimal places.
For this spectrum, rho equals 413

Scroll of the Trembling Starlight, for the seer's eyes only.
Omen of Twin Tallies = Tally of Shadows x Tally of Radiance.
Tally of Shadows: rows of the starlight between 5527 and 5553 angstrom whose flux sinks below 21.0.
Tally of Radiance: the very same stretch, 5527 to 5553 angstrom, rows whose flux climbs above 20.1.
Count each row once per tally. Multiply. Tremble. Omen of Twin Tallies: 20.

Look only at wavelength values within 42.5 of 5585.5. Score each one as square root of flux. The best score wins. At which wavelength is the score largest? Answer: 5577.33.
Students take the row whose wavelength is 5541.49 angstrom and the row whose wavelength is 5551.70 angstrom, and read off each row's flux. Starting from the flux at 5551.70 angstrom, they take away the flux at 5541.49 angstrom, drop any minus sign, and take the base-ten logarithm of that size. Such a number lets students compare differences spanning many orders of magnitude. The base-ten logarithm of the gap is 0.57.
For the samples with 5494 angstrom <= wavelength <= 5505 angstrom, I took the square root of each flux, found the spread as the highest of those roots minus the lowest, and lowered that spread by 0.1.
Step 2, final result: 0.24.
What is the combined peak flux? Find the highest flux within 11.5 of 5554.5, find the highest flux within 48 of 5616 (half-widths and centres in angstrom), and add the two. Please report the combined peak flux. 51.0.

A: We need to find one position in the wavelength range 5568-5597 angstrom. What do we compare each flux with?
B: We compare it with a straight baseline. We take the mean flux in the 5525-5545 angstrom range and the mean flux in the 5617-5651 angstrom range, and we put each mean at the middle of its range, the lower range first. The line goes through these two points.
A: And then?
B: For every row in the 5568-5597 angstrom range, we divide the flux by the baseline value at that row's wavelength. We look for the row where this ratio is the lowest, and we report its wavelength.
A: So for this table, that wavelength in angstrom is 5574.76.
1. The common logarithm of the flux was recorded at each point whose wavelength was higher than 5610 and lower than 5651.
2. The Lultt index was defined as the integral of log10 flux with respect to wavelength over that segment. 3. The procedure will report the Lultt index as 54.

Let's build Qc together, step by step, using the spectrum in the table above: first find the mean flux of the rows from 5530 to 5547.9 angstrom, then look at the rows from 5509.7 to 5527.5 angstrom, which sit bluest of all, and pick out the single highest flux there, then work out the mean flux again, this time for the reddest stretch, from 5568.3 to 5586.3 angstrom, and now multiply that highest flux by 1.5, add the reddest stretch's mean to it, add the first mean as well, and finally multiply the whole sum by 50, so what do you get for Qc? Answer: 3773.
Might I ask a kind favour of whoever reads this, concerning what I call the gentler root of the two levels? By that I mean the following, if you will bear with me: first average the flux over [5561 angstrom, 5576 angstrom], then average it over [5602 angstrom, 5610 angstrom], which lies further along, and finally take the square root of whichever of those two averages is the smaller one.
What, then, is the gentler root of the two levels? 4.48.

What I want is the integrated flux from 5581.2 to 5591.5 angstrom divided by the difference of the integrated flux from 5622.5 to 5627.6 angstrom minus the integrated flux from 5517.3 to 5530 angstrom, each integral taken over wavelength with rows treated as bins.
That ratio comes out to -1.6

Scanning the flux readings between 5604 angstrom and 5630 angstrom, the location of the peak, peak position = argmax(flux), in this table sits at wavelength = 5618.58 angstrom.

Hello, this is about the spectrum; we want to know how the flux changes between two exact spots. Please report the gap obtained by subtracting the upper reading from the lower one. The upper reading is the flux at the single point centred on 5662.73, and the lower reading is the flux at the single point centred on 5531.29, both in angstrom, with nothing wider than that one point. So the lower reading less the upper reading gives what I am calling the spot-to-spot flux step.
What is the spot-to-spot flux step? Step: -3.0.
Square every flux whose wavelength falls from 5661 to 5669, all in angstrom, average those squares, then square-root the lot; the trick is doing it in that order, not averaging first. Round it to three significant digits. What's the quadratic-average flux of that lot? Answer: 19.4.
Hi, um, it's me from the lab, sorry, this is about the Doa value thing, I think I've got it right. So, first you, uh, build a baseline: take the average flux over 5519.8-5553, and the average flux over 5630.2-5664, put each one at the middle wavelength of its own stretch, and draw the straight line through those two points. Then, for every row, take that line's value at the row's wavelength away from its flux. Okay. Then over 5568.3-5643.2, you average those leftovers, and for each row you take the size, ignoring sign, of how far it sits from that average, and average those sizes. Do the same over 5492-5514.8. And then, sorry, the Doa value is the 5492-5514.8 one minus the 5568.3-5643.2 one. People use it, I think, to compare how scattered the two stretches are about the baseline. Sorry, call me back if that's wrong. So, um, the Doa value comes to -0.7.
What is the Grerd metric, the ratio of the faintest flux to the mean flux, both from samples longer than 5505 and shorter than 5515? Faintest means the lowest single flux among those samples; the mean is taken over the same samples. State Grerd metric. 0.885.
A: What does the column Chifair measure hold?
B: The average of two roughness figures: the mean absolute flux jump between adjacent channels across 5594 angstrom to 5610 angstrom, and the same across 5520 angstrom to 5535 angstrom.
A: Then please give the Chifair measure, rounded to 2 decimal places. 1.88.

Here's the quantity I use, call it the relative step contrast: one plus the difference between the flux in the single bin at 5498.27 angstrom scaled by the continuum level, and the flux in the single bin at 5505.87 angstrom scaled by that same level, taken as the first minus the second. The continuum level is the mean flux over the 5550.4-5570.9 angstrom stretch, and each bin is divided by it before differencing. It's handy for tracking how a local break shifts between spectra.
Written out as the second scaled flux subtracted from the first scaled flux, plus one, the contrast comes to 0.93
